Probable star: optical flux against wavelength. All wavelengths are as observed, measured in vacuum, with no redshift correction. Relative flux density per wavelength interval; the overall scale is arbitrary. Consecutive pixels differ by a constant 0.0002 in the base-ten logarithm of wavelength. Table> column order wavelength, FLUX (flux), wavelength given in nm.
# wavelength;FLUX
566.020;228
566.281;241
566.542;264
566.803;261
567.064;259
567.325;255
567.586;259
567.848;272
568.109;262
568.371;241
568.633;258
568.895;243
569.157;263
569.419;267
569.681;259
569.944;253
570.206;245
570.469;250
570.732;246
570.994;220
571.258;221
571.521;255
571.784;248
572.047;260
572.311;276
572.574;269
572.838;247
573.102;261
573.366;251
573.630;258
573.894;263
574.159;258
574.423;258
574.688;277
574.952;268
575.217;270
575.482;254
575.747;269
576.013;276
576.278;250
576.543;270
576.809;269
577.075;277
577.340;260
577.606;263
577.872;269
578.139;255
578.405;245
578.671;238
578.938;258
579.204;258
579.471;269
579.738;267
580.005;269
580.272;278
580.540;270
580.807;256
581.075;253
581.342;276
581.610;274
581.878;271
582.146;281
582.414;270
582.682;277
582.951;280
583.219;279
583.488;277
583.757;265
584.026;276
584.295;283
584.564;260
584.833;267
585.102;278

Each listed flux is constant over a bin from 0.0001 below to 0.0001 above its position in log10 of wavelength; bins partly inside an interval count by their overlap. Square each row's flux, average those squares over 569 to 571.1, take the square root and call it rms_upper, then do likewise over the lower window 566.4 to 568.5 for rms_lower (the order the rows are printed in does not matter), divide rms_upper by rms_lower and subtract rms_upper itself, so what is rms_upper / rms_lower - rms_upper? -250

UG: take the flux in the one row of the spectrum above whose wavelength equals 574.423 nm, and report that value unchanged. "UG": 258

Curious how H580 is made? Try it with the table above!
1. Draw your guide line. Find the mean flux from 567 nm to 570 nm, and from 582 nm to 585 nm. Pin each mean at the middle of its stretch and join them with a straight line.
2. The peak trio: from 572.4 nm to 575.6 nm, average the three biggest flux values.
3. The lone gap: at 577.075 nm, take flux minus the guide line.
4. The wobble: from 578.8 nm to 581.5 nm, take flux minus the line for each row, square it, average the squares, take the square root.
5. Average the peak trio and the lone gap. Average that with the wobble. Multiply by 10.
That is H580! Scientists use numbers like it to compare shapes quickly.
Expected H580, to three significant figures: 753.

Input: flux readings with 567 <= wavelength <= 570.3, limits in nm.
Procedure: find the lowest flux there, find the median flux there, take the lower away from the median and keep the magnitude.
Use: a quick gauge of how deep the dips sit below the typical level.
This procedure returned 18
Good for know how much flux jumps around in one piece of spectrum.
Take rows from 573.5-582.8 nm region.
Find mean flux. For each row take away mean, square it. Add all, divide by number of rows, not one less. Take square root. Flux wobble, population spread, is 10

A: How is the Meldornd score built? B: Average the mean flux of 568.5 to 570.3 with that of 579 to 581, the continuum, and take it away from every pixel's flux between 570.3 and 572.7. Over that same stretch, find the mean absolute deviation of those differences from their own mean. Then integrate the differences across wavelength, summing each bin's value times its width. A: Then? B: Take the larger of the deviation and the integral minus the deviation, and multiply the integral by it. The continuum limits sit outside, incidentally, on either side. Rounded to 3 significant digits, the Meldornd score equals -384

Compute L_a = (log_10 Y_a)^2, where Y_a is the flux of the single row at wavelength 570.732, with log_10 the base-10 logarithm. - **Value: 5.72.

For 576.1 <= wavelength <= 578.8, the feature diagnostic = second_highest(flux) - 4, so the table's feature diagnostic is 266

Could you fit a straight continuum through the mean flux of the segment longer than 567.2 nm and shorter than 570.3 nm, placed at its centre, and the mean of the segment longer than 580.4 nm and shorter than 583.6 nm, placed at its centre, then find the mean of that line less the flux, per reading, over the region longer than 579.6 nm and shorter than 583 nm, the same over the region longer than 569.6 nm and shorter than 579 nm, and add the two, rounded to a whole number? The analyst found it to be 6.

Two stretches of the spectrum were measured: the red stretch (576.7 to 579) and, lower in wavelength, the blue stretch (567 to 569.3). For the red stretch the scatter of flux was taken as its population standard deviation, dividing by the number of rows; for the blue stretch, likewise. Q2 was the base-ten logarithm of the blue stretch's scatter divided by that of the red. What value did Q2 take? -0.1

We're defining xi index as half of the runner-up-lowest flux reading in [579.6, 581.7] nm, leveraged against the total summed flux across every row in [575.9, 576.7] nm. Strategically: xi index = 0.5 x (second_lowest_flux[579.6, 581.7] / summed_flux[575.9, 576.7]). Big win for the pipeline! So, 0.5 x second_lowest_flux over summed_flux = 0.161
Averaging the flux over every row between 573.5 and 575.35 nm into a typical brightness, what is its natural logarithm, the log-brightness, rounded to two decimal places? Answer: 5.58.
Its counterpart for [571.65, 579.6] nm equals 5.57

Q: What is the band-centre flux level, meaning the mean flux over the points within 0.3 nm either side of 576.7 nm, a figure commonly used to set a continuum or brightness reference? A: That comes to 270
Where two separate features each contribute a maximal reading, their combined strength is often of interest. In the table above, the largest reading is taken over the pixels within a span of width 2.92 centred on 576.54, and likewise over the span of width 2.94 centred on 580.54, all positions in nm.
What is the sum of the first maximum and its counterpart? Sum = 555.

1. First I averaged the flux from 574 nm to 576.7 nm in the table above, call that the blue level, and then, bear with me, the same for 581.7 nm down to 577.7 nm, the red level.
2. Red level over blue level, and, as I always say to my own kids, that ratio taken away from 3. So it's 2.01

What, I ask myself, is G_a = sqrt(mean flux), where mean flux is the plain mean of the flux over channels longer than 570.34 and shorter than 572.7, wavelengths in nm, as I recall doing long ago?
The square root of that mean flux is 15.8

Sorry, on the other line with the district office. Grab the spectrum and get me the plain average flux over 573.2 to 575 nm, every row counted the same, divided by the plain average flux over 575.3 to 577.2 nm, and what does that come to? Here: 0.98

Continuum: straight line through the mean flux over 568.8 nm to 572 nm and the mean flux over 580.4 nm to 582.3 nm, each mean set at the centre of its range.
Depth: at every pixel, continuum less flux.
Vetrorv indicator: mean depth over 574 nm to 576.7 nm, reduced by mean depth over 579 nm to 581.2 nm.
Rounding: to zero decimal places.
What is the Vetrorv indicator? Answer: -9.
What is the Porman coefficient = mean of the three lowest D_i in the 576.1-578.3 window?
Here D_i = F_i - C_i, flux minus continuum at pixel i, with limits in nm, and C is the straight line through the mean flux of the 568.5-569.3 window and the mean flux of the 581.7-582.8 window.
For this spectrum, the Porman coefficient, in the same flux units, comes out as -12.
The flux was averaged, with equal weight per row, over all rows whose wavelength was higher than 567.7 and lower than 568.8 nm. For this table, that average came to 258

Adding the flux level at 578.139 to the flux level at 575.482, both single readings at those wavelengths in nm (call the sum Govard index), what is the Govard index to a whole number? 509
